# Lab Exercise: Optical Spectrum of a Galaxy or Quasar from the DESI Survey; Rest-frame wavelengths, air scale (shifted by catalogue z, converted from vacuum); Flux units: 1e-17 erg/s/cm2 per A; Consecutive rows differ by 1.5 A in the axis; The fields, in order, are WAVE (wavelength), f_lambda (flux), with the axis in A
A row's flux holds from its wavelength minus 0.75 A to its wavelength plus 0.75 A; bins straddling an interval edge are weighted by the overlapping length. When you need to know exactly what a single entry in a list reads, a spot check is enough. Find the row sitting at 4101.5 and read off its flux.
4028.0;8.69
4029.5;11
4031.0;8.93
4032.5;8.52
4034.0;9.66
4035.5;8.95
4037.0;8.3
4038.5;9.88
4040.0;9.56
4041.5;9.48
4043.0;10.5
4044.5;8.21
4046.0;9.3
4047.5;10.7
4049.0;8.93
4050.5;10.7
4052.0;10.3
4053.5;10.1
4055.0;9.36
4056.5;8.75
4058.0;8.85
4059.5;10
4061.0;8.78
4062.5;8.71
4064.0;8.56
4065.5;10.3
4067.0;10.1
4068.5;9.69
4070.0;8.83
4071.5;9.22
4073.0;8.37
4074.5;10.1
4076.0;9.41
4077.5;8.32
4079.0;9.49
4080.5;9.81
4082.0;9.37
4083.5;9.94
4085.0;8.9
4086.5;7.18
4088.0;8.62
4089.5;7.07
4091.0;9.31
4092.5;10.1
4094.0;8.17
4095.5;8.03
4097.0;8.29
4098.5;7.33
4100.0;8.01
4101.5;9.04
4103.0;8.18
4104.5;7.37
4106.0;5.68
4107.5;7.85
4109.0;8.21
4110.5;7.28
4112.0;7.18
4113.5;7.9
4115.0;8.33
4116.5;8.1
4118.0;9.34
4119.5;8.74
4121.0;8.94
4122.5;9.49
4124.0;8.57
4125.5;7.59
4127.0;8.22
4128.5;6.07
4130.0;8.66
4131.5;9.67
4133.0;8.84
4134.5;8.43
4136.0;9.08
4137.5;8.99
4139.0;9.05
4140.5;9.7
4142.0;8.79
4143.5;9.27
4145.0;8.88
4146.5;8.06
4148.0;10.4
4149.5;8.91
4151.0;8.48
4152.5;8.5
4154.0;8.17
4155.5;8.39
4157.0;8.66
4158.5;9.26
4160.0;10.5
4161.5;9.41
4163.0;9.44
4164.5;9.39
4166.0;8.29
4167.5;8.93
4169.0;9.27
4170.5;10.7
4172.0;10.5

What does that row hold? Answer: 9.04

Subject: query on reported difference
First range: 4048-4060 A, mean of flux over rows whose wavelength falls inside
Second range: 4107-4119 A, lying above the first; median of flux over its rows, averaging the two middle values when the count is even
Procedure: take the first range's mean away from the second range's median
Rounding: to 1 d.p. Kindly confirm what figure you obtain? -1.6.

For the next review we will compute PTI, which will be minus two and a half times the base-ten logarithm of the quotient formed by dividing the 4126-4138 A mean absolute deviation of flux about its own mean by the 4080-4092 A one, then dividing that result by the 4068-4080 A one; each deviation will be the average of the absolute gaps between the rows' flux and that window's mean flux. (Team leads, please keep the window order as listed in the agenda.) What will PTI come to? -0.50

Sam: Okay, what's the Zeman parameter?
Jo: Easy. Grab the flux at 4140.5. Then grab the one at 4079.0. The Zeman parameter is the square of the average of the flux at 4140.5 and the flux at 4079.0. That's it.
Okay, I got 92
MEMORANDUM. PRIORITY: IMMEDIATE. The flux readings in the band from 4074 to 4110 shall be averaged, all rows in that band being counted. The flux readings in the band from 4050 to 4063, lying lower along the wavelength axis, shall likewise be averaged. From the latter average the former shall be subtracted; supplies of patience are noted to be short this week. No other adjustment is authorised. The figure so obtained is 1.0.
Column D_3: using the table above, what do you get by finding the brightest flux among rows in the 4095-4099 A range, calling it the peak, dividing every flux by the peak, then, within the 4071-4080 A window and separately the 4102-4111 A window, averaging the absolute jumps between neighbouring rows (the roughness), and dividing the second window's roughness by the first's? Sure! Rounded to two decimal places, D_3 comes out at 1.08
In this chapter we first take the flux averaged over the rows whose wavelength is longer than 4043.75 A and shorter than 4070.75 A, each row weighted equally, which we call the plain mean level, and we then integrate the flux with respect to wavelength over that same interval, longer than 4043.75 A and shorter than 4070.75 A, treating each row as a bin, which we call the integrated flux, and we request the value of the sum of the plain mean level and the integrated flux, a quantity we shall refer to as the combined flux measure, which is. 265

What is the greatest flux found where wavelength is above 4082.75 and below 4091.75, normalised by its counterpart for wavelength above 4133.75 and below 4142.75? 1.02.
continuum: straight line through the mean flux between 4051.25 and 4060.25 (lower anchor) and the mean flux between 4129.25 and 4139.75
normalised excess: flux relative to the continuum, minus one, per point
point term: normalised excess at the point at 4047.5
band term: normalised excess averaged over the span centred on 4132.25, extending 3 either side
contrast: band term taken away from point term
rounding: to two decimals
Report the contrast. 0.12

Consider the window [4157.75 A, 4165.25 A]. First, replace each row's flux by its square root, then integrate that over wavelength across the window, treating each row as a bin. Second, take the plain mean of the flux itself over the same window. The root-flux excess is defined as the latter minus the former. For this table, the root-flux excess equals -13.6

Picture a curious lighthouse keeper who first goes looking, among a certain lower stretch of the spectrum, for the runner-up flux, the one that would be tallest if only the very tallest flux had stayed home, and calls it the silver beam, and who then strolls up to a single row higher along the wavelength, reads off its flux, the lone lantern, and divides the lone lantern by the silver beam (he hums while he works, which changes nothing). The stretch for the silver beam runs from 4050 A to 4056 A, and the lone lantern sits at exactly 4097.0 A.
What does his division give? 0.80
